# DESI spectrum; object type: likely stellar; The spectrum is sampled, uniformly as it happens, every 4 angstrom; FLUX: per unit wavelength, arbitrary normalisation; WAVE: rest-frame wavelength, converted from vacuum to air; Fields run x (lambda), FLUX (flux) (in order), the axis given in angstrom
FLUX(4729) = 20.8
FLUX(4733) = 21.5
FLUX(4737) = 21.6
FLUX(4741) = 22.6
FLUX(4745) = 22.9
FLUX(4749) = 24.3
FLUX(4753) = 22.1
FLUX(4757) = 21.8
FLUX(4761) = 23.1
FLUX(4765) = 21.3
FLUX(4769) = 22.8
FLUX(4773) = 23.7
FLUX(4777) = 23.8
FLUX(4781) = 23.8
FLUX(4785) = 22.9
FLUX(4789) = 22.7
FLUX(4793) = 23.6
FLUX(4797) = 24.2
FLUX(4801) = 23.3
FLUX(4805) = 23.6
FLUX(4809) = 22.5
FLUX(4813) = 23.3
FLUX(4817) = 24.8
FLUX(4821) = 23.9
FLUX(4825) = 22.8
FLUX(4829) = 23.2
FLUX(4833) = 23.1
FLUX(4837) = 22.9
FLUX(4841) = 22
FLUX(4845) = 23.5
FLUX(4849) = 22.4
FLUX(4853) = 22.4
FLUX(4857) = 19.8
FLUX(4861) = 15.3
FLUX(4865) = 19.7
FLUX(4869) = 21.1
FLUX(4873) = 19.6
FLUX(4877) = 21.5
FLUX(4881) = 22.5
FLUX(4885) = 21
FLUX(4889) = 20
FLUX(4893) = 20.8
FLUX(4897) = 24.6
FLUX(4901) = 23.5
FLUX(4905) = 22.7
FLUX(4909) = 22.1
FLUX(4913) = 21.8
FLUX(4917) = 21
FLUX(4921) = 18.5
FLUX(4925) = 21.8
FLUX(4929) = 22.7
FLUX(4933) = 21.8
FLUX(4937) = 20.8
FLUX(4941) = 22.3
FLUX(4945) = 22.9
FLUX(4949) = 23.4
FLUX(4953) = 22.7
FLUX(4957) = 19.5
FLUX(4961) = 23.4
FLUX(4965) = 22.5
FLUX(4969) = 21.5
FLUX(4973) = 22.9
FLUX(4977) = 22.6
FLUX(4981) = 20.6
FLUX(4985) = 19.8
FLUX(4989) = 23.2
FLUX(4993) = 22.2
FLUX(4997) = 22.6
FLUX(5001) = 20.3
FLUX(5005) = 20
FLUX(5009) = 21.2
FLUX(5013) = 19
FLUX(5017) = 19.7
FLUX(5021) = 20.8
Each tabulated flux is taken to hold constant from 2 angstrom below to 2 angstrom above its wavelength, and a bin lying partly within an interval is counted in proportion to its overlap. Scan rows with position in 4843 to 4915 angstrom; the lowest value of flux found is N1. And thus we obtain 15.3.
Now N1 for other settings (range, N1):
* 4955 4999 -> 19.5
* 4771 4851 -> 22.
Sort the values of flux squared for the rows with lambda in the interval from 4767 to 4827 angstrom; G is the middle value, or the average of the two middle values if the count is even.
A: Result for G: 557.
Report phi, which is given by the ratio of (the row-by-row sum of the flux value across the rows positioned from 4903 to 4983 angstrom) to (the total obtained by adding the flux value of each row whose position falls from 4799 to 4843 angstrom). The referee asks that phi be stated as 1.71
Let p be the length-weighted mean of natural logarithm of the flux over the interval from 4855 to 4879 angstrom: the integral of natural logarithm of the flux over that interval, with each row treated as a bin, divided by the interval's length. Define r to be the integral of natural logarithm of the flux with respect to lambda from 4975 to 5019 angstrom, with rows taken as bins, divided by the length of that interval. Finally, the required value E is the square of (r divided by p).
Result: 1.05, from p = 2.96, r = 3.04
